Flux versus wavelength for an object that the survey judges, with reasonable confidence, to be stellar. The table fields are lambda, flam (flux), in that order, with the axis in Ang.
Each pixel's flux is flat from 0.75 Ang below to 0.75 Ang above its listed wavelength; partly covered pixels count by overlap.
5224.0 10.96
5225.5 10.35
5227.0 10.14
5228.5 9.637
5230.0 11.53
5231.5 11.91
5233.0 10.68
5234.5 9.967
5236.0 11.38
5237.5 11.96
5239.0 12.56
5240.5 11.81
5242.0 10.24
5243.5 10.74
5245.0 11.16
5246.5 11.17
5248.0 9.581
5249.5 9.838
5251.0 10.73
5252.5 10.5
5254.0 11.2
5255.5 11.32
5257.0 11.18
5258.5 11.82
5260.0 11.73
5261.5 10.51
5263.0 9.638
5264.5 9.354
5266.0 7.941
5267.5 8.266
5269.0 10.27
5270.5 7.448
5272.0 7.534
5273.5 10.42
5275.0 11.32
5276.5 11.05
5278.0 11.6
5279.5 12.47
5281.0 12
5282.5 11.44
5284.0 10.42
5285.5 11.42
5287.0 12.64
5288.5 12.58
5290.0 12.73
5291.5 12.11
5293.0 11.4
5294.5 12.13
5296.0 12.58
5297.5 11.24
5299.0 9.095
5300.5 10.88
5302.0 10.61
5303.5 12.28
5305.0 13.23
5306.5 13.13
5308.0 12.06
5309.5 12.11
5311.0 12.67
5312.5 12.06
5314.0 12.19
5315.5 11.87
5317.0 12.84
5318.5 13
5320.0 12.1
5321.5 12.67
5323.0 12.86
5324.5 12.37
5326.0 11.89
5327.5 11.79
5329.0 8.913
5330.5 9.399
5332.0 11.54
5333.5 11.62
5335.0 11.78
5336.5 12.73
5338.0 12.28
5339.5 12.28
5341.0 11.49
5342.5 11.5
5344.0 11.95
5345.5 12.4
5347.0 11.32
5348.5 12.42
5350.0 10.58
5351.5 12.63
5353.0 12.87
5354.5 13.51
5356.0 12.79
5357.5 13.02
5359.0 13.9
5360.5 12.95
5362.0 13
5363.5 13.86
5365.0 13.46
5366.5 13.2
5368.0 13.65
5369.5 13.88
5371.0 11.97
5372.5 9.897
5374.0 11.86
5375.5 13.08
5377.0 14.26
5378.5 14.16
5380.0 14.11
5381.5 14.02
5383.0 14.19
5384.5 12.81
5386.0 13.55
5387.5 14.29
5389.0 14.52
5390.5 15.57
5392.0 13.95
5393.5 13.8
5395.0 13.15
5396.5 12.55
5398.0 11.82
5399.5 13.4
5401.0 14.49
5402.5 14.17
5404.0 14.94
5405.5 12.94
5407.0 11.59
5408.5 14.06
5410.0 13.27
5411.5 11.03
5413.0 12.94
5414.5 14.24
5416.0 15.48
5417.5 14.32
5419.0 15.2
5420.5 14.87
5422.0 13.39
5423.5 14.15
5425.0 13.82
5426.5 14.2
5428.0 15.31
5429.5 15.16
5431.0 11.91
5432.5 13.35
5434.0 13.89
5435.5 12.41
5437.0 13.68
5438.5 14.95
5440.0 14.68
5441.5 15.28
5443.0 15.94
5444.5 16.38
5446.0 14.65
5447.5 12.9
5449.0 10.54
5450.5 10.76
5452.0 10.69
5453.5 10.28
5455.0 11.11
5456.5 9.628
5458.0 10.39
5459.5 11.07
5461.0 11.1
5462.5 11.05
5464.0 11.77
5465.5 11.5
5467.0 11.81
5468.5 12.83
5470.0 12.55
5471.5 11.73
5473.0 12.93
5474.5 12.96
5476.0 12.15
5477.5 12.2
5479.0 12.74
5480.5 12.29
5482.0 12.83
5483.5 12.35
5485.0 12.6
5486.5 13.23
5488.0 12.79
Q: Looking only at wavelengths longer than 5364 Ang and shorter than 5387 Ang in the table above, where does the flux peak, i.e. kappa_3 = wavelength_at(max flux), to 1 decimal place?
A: 5377.0 Ang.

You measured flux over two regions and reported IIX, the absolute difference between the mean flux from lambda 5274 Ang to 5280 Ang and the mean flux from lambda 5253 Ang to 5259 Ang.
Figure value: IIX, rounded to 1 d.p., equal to 0.2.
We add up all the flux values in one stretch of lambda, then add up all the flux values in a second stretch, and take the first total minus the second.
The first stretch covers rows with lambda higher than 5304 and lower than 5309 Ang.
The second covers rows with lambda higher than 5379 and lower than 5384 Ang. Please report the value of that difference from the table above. -3.9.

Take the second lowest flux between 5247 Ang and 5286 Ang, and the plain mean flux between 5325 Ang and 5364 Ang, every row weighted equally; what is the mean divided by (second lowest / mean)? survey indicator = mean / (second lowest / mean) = 19.4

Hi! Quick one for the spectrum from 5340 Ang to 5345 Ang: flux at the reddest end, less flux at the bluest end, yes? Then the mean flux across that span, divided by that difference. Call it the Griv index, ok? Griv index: 25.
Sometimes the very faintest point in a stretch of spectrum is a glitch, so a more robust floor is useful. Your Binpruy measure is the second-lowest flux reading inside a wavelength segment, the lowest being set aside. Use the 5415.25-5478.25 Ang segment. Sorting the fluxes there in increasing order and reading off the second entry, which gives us 10.28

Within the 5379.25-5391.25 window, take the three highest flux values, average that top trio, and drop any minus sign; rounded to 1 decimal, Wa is 14.8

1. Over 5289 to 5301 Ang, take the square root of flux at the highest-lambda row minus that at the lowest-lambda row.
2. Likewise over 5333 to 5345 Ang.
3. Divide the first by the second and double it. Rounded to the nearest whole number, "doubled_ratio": -11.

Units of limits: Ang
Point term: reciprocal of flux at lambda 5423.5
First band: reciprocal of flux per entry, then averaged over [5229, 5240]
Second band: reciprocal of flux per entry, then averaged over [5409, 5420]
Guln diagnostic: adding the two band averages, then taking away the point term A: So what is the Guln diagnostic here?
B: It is 0.091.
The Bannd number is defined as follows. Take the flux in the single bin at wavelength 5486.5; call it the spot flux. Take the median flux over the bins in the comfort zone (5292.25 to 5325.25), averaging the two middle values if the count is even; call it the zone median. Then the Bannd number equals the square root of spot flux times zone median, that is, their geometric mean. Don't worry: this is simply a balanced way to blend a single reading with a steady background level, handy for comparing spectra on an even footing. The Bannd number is 12.7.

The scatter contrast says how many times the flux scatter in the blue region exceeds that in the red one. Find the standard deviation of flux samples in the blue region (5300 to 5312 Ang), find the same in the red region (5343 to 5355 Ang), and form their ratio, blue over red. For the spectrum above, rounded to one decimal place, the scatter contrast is 1.0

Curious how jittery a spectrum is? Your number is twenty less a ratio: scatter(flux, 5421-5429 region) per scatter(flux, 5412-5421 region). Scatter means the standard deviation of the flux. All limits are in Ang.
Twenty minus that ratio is 19.2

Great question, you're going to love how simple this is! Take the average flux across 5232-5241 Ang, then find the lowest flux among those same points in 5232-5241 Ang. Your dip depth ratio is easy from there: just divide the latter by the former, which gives 0.875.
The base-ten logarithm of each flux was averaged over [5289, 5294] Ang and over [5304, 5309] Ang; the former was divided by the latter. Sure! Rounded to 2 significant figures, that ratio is 0.98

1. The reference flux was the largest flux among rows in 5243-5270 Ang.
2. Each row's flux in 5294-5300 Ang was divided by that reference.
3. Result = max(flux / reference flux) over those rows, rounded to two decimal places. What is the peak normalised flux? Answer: 1.06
